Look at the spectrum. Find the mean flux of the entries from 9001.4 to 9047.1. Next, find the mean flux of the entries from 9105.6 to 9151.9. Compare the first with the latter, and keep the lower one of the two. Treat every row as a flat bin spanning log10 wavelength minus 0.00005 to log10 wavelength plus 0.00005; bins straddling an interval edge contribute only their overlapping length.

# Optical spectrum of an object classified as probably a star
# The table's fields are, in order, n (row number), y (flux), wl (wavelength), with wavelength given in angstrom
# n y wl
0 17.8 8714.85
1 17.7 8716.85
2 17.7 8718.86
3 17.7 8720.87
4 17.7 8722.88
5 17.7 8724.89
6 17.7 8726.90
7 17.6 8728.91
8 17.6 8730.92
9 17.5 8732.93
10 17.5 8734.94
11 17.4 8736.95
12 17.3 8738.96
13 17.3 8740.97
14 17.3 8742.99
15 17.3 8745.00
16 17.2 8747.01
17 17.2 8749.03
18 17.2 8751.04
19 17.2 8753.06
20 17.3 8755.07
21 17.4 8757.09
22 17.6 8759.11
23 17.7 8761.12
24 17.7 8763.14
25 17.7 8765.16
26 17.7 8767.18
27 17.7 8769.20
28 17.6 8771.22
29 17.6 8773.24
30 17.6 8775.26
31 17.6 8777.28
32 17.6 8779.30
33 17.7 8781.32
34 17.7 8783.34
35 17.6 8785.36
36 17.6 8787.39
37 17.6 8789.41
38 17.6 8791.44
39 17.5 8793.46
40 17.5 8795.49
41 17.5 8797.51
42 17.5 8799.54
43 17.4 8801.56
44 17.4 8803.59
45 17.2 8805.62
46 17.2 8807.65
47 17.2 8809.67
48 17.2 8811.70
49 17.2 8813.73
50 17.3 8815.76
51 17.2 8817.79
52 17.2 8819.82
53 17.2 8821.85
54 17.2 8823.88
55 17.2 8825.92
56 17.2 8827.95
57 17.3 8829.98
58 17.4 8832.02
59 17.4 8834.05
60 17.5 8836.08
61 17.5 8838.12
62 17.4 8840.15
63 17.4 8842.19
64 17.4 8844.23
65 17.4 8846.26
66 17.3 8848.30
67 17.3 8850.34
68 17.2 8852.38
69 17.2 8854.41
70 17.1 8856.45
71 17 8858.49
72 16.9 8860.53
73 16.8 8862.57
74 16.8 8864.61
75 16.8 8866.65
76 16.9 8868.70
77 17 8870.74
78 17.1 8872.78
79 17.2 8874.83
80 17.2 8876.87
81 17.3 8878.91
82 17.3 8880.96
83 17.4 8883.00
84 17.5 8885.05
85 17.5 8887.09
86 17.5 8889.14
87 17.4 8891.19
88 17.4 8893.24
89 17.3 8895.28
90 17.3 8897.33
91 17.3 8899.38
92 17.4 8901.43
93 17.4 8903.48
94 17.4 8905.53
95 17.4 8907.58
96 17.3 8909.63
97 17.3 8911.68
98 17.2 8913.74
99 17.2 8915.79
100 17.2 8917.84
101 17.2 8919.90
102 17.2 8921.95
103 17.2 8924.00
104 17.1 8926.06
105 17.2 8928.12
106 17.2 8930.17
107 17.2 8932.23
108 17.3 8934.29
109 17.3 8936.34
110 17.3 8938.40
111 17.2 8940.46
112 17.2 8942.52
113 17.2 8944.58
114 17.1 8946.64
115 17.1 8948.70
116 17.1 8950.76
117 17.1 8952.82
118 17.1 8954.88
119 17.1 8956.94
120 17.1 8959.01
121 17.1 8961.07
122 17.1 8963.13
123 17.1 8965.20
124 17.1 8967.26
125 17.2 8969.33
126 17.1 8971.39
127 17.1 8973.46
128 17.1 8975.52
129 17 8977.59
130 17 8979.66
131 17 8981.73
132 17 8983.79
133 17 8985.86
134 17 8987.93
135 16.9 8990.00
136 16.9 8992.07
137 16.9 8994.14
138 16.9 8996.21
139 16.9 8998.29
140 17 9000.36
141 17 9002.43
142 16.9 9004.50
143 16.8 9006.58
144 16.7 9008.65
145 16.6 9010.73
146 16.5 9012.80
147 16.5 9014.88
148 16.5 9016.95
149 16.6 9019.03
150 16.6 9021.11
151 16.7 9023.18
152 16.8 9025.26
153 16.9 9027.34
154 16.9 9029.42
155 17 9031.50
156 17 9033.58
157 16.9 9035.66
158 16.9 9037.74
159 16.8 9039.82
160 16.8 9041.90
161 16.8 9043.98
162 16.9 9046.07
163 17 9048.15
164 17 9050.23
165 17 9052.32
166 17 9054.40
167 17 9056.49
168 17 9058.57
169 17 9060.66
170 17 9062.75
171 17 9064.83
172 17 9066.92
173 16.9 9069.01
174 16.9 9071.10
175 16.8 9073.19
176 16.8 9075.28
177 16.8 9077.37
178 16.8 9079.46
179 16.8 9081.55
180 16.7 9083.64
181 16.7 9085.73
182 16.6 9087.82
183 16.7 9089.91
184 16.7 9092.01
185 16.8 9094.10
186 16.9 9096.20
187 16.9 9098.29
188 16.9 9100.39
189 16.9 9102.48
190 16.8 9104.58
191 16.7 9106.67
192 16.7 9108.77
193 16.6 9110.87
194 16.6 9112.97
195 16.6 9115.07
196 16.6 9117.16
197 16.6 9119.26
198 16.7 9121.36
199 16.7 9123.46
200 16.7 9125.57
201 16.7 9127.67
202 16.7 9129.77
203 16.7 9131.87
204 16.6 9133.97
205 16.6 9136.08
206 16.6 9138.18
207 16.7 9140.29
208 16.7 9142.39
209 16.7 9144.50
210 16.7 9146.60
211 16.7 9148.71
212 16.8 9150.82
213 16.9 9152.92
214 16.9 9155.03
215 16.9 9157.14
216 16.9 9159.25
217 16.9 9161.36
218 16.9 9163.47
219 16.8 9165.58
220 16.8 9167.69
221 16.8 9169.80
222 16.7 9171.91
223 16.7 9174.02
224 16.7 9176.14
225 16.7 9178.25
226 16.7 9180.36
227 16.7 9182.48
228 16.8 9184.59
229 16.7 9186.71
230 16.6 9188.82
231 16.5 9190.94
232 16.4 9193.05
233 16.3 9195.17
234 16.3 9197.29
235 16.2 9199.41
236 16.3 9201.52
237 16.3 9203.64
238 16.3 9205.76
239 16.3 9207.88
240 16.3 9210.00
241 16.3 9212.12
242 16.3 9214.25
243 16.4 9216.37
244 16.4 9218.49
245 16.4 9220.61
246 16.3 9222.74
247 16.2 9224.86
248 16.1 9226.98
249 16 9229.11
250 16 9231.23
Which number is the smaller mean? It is 16.7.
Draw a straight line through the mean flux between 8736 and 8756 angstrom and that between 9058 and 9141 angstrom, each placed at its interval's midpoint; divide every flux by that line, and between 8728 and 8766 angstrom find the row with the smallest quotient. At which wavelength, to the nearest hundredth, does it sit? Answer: 8747.01 angstrom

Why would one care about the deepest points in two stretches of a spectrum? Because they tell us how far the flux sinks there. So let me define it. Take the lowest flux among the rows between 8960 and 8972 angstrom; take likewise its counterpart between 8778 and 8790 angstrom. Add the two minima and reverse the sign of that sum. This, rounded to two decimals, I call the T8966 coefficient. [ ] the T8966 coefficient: -34.70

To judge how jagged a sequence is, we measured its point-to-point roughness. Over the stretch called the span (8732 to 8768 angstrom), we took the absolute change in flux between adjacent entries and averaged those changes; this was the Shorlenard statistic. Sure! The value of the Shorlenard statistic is 0.047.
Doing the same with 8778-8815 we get 0.035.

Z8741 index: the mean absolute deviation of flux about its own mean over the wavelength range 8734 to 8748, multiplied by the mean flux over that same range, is 1.20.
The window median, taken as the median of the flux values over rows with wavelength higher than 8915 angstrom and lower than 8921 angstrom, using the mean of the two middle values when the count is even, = 17.2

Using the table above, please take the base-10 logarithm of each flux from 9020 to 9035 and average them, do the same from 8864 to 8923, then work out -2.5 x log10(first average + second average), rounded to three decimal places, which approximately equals -0.979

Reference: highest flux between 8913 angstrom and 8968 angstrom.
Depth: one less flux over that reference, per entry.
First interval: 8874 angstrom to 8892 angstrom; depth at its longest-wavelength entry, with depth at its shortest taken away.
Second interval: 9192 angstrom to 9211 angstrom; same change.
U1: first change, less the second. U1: -0.017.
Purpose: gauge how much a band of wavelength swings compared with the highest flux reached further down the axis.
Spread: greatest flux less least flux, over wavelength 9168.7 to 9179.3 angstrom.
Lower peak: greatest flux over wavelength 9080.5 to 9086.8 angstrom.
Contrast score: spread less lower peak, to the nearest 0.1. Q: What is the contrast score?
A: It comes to -16.7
